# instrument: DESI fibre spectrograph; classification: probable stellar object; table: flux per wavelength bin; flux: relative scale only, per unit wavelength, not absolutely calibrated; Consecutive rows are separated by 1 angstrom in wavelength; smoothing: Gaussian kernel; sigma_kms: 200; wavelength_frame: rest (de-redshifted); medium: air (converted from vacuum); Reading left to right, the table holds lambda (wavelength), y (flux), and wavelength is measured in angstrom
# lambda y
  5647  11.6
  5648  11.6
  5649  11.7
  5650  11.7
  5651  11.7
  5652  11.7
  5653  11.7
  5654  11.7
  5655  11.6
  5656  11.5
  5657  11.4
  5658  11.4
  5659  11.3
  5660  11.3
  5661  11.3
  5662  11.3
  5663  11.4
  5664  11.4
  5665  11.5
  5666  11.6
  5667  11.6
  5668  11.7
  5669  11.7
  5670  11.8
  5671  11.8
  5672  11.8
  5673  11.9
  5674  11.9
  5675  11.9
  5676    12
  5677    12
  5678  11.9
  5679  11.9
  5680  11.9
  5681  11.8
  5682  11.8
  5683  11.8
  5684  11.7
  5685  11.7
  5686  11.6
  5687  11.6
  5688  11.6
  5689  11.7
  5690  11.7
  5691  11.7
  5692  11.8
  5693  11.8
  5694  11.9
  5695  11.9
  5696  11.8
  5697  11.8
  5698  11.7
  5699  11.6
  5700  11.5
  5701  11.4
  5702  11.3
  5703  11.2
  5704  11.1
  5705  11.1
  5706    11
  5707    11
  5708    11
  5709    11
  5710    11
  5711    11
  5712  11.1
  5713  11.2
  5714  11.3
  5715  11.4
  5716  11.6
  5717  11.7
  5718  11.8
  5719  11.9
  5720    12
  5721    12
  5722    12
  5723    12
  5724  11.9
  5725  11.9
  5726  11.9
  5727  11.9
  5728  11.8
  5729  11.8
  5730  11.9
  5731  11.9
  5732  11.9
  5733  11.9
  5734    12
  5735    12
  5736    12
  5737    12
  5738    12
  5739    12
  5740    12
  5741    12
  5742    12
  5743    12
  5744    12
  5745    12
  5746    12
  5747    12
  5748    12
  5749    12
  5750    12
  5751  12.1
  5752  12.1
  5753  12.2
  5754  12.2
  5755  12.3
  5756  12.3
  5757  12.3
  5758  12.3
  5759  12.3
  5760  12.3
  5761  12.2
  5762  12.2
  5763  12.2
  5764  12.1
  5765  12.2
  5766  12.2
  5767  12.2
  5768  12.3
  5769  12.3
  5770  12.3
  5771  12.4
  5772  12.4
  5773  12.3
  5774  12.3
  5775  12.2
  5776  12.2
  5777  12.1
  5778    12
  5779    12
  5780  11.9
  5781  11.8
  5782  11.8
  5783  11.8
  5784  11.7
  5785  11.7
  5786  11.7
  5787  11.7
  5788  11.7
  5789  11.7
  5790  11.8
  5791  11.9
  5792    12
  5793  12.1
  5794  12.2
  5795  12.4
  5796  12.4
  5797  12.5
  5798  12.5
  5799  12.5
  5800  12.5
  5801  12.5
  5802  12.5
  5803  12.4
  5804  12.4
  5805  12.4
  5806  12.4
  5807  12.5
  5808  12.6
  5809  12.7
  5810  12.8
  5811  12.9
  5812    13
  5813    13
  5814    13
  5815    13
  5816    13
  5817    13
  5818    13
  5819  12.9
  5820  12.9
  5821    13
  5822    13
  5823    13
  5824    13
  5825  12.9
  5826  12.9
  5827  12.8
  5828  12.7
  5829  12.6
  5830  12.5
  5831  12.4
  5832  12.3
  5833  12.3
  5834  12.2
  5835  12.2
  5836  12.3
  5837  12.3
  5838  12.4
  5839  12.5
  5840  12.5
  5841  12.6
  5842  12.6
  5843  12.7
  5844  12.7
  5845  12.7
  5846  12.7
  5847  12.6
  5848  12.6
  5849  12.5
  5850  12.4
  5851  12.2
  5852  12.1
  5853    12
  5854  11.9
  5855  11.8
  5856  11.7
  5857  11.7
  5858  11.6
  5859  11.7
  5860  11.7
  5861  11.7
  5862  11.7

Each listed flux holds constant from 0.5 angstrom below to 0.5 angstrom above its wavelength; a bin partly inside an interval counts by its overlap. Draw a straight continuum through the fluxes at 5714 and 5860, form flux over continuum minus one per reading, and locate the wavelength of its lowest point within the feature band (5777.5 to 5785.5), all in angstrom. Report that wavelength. 5785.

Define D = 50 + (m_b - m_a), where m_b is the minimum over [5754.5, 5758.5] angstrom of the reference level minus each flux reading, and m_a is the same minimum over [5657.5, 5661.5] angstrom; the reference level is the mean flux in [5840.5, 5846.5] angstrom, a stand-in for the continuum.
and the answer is 49.1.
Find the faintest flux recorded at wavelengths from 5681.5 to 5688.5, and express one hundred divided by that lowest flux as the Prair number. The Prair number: 8.62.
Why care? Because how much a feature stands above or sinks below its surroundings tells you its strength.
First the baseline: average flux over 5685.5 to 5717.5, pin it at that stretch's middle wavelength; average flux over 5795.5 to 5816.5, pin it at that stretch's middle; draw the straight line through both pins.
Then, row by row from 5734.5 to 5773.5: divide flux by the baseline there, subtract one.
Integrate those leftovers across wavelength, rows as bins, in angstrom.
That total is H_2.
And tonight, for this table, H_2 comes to 0.33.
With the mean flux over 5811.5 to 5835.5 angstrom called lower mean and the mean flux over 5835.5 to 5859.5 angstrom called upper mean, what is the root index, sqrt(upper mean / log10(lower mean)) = 3.33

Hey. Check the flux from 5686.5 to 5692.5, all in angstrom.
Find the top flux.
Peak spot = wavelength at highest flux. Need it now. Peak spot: 5692 angstrom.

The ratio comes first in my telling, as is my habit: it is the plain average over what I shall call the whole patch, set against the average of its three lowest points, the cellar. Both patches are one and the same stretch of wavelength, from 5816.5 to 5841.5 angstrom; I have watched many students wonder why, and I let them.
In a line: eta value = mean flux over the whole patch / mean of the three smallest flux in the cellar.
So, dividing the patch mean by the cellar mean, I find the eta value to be 1.03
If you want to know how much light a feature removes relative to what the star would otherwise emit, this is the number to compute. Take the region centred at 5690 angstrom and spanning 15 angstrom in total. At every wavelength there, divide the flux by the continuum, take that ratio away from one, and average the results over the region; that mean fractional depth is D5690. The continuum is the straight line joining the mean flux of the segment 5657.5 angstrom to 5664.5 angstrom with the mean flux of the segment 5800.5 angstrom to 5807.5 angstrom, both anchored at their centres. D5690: -0.015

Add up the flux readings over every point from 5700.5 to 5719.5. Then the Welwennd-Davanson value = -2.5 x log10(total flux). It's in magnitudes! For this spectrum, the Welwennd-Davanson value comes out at -5.83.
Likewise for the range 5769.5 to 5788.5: -5.89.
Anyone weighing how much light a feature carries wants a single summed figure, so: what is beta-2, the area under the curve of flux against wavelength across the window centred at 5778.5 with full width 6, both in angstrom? 72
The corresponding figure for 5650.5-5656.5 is 70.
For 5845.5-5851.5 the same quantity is 75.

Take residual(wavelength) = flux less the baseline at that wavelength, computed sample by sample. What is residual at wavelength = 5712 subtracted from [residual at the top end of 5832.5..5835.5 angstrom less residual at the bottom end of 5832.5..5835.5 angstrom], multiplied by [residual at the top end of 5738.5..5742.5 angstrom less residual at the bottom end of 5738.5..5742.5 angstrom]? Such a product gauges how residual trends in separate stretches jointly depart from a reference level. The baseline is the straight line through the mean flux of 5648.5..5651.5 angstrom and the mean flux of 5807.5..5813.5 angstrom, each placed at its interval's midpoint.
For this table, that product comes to -0.020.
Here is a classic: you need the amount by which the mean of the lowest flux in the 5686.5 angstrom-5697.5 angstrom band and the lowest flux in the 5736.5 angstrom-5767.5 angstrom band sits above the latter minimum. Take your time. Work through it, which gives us -0.20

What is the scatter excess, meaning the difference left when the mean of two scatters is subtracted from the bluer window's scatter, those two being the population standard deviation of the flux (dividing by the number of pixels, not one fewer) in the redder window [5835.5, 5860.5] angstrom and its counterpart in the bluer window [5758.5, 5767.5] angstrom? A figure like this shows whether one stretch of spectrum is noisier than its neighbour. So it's -0.16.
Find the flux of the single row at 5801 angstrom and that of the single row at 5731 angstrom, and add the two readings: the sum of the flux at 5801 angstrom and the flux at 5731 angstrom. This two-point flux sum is 24.4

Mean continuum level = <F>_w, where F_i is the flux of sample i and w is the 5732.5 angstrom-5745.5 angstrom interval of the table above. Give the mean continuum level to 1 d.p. 12.0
